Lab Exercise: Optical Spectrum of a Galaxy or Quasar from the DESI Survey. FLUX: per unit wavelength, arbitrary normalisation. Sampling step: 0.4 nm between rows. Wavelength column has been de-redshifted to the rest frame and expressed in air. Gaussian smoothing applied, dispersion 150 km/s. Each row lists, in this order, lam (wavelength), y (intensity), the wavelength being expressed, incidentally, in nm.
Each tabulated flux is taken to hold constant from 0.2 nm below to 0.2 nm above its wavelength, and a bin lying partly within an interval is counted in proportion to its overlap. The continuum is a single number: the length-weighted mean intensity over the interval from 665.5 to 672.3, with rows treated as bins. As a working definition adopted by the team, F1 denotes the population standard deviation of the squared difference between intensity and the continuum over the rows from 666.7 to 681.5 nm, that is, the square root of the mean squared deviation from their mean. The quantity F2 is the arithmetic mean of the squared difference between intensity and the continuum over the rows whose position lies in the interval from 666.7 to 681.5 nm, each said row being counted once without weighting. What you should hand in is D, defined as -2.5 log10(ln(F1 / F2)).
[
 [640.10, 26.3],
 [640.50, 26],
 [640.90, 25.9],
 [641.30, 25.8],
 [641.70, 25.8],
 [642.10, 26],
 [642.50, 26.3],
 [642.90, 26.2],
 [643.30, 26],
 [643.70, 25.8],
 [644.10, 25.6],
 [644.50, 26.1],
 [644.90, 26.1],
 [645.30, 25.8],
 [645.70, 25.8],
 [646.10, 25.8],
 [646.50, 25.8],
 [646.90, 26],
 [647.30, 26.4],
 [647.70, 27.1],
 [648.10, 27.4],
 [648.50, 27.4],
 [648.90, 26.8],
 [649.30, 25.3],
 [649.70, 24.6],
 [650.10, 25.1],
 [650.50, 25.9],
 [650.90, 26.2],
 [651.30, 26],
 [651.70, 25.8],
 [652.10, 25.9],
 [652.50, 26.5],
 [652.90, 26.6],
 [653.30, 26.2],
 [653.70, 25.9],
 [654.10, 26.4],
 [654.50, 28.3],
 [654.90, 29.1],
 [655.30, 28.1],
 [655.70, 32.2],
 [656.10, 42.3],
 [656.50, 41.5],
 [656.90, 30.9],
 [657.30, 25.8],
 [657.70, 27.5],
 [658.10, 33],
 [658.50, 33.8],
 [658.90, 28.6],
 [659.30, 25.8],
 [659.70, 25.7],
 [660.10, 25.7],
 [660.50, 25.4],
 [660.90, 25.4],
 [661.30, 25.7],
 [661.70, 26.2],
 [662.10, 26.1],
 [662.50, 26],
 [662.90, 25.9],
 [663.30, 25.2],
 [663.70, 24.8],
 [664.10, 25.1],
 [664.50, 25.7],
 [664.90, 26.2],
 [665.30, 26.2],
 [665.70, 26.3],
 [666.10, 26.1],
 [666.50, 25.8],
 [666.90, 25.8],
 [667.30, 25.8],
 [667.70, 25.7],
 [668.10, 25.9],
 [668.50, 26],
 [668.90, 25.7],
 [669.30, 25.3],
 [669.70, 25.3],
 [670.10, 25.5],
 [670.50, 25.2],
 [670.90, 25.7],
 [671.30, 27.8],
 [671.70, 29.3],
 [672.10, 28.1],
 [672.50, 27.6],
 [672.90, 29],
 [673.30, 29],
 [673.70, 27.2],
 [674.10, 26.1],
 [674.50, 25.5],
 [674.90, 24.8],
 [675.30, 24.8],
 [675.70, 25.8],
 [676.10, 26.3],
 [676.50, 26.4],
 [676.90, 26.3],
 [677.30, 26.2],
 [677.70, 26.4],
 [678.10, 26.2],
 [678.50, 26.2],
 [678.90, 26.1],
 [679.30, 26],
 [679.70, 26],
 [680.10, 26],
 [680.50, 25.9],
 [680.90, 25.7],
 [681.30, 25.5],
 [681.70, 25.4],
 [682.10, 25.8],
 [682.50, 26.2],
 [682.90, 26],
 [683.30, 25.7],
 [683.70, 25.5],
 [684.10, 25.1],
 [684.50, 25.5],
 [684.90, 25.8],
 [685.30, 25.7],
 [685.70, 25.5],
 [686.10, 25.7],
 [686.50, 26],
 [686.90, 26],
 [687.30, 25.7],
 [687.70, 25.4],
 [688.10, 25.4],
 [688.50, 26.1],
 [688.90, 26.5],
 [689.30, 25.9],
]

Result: 0.5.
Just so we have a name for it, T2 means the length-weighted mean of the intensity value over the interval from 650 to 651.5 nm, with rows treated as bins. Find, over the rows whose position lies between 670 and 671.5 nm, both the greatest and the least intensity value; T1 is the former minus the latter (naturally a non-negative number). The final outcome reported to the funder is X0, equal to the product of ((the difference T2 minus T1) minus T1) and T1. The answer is 54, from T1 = 2.6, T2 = 25.8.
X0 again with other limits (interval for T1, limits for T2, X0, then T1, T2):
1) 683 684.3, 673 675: 15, 0.6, 26.7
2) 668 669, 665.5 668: 8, 0.3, 25.9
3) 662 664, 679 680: 30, 1.3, 26.0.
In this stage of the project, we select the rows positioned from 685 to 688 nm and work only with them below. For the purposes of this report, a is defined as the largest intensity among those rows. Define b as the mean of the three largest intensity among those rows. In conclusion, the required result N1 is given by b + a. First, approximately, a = 26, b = 25.9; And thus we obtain 51.9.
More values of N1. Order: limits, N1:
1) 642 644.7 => 52.5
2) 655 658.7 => 81.5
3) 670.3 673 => 58.1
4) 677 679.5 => 52.7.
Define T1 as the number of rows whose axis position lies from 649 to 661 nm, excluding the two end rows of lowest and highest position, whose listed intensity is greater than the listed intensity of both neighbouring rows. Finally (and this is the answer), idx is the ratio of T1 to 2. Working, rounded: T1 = 5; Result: 2.5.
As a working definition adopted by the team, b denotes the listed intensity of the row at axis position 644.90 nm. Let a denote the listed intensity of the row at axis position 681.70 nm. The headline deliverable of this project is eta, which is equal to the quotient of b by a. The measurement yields 1.03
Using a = 25.4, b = 26.1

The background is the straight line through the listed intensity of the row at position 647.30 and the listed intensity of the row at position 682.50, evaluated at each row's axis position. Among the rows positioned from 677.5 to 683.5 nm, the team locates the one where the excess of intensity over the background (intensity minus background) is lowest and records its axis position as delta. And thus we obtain 681.70 nm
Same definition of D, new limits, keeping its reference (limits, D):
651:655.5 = 0.7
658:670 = -0.2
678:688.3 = 2.8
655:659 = 1.2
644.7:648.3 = 1.2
